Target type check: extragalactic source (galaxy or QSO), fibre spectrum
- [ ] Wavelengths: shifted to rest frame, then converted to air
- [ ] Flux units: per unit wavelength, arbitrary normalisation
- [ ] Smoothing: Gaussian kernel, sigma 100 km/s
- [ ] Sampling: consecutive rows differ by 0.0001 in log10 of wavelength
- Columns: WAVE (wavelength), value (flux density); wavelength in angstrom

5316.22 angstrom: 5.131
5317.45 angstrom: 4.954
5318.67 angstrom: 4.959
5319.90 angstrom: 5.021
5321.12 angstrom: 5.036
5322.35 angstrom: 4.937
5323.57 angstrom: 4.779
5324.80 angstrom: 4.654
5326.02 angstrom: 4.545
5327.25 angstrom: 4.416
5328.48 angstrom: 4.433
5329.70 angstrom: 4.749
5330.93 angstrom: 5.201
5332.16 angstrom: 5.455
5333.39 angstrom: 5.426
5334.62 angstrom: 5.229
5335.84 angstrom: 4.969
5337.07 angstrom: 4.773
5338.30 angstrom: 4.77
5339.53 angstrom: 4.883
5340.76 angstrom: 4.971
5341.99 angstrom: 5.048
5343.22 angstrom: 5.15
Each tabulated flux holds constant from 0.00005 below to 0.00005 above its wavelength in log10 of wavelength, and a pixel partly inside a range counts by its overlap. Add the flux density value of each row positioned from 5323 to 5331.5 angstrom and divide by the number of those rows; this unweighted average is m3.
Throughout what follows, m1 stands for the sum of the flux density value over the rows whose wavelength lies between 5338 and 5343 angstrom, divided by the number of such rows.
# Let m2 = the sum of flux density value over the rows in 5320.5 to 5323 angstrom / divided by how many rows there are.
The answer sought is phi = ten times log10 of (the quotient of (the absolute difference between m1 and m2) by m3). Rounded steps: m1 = 4.92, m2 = 4.99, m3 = 4.68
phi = -18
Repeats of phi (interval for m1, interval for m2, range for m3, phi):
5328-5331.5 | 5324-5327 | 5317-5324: -14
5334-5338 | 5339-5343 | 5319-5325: -23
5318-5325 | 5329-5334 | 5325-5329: -12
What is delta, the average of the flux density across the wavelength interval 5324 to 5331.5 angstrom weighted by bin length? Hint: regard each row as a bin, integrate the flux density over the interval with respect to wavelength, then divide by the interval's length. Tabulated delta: 4.67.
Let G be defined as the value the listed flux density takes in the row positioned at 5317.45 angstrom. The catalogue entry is 4.954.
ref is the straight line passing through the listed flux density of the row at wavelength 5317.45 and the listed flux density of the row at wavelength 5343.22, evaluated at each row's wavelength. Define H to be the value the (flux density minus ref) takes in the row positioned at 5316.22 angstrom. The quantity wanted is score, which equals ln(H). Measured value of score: -1.7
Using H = 0.19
